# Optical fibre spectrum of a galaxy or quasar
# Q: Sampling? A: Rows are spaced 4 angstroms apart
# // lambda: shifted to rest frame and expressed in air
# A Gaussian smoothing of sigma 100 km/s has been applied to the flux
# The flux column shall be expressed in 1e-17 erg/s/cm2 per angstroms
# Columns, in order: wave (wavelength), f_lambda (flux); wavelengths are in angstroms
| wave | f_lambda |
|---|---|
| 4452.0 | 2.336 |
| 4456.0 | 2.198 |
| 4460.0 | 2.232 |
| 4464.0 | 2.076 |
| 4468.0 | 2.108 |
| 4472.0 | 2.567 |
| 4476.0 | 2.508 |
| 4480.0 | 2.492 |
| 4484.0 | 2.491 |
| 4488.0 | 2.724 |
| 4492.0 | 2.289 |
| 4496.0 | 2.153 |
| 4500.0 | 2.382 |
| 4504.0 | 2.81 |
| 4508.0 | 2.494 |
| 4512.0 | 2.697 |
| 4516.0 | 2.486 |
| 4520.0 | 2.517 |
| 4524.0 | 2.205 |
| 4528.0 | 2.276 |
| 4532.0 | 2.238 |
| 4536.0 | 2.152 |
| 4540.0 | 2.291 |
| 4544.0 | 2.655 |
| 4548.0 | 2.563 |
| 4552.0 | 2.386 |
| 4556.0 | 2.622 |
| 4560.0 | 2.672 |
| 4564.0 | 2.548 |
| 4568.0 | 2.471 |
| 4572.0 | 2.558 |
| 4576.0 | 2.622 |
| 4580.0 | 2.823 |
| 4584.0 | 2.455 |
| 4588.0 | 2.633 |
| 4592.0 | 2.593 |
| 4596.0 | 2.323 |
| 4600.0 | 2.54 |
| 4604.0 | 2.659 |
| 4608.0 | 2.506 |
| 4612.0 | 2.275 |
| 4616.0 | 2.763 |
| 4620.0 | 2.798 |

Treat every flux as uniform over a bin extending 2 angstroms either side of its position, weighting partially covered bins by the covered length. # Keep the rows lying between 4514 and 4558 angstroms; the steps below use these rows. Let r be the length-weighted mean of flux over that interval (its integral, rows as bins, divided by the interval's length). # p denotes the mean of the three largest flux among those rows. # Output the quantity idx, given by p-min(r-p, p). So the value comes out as 2.83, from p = 2.613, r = 2.40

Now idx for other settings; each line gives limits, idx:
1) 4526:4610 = 2.93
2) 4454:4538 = 3.10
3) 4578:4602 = 2.80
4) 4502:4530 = 2.85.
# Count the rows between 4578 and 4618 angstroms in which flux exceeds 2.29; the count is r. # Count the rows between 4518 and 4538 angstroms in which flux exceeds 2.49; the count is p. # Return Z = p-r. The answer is -8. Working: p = 1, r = 9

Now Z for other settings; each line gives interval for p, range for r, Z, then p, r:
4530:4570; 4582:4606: -1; 5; 6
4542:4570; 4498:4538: -1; 5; 6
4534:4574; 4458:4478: 4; 6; 2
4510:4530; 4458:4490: -3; 2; 5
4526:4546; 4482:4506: -3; 1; 4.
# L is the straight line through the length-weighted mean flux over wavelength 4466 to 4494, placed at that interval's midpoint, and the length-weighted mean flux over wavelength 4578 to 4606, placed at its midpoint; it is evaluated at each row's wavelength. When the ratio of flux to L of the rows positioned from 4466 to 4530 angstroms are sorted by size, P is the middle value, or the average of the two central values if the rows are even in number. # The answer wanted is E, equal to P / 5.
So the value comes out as 0.201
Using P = 1.01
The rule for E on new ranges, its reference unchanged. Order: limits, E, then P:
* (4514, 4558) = 0.188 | 0.94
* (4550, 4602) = 0.200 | 1.00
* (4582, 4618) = 0.197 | 0.98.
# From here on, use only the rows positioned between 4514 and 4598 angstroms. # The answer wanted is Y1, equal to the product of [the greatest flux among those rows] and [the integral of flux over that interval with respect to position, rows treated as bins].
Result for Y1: 588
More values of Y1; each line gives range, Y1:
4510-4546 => 232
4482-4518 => 253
